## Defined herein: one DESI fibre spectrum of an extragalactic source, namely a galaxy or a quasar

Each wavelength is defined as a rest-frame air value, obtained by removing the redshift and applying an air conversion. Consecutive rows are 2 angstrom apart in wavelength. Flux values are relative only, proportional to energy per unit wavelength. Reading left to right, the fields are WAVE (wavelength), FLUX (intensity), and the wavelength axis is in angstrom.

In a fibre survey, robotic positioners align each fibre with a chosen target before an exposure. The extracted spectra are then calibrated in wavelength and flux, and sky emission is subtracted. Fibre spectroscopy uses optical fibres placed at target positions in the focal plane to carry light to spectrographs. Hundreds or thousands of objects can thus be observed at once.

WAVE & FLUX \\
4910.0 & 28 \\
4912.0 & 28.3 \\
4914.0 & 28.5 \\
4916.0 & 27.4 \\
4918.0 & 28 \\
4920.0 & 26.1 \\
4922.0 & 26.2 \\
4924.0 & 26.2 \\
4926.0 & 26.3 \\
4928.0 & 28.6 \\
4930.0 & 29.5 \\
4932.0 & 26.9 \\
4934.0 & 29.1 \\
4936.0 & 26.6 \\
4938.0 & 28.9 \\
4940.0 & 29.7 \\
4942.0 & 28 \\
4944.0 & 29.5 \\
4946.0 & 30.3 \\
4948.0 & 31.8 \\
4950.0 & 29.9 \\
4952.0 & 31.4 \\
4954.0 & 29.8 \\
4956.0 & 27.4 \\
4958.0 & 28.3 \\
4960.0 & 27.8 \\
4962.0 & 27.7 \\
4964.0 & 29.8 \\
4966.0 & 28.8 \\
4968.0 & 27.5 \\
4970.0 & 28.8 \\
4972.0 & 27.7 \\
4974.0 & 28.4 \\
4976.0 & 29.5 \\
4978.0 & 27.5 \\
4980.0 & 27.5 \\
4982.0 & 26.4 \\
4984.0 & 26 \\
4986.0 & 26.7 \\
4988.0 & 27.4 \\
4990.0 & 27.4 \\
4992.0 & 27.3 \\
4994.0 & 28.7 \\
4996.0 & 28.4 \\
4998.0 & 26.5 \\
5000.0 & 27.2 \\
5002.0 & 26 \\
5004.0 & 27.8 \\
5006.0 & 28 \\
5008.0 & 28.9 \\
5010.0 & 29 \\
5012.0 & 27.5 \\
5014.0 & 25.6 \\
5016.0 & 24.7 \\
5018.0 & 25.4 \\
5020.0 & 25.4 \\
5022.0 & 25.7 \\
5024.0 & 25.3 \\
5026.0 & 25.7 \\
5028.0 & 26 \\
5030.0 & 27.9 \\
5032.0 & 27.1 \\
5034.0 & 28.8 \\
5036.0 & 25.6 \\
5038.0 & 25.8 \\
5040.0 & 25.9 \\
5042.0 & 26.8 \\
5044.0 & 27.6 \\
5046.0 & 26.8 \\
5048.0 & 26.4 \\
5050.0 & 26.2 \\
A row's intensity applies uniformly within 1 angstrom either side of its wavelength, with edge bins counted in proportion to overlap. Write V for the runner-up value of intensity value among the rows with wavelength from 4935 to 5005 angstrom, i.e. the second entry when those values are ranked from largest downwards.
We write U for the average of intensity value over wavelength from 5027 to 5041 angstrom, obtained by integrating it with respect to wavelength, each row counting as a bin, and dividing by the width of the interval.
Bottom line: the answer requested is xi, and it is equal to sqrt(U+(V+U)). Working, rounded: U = 26.7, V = 31.4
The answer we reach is 9.21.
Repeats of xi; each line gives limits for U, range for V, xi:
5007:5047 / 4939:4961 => 9.20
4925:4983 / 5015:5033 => 9.18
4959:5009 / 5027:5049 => 9.13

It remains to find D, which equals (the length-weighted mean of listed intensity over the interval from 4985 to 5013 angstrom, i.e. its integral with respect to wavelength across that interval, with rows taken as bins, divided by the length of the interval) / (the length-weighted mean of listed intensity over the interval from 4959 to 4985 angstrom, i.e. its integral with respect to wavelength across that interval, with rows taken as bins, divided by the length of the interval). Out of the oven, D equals 0.99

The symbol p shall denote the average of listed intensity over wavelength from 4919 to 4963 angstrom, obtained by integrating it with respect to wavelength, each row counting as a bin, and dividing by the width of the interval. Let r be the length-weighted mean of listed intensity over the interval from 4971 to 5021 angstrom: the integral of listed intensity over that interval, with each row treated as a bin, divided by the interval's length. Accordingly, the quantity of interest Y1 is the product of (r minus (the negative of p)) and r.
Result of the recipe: 1517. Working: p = 28.5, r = 27.2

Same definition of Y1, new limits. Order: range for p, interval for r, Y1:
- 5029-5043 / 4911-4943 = 1516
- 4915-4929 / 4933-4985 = 1591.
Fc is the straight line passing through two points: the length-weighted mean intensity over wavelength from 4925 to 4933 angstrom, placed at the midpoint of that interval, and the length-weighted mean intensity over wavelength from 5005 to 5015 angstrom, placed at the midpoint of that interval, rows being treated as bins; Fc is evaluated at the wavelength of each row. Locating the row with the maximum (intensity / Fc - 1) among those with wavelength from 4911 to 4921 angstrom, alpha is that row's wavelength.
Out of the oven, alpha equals 4914.0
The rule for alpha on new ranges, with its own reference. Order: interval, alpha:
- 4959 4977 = 4964.0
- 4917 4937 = 4930.0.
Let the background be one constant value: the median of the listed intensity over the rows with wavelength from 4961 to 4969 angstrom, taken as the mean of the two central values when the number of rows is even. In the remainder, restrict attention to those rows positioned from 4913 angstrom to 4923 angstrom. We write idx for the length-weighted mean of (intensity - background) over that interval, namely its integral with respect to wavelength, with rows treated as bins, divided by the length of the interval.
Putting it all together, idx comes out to -1.0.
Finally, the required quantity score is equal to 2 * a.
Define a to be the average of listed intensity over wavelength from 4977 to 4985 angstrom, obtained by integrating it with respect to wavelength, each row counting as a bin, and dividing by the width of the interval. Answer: 53.7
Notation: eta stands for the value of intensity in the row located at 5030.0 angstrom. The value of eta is 27.9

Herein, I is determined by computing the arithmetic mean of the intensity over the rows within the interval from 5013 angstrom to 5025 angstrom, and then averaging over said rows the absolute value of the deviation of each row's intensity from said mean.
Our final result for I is 0.23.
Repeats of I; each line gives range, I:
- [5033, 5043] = 0.98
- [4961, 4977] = 0.70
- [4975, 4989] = 0.79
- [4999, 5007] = 0.65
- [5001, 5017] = 1.32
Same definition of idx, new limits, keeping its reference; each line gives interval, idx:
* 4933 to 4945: 0.4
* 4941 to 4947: 1.0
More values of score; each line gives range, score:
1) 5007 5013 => 56.9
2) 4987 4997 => 55.7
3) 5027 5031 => 53.9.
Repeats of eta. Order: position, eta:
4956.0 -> 27.4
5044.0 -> 27.6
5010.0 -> 29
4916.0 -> 27.4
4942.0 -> 28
